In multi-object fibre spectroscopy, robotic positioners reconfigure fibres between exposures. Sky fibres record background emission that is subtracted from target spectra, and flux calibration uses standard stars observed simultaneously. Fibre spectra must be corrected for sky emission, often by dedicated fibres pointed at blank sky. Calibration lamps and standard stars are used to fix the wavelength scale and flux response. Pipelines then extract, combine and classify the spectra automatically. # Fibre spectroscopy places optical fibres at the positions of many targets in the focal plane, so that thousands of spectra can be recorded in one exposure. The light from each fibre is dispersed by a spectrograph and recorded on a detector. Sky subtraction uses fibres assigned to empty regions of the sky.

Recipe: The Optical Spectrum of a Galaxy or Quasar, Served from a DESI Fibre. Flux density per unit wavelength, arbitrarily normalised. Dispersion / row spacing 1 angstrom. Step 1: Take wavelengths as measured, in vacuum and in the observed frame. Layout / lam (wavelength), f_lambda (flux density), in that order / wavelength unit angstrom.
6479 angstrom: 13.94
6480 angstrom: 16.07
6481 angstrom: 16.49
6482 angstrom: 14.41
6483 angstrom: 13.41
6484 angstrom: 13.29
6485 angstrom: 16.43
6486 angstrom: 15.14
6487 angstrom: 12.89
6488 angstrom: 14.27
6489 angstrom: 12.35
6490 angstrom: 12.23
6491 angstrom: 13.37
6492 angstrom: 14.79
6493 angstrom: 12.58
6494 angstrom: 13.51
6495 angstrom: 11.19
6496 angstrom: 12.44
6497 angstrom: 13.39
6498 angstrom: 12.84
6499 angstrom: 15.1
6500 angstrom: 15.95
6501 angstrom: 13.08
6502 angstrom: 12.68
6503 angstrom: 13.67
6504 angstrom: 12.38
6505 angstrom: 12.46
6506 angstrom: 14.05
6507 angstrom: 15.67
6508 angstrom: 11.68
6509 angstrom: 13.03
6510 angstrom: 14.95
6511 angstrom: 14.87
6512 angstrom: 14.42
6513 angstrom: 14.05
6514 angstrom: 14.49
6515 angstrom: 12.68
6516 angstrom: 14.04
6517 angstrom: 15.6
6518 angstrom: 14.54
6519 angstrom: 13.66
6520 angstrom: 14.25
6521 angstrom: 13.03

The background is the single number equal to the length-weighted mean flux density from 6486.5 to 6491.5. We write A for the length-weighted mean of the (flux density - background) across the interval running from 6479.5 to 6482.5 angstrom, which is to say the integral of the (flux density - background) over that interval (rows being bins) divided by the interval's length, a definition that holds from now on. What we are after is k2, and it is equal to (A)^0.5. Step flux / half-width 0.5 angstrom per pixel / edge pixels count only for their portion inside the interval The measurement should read 1.62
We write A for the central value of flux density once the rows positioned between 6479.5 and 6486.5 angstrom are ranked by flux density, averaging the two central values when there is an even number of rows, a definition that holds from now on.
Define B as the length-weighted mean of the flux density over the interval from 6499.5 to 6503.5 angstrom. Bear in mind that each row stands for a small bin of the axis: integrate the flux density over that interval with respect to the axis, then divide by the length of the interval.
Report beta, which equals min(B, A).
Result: 13.8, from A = 15.1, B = 13.8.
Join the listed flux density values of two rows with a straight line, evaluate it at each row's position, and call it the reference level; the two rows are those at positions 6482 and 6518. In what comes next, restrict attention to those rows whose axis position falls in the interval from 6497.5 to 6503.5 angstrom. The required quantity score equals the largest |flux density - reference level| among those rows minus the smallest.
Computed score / 1.2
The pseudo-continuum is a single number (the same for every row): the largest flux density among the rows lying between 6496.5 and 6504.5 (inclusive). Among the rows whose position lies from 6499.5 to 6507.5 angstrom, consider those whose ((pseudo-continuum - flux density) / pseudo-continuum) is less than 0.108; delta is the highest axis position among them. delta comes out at 6507 angstrom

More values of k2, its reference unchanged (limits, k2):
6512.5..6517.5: 1.07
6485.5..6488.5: 1.04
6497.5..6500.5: 1.27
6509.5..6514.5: 1.24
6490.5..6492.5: 1.03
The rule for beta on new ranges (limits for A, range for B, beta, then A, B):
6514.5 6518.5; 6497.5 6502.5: 13.9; 14.3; 13.9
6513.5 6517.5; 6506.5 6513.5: 14.1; 14.3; 14.1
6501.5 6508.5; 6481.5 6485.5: 12.7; 12.7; 14.4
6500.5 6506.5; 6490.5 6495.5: 12.9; 12.9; 13.1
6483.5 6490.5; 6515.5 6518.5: 13.3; 13.3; 14.7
